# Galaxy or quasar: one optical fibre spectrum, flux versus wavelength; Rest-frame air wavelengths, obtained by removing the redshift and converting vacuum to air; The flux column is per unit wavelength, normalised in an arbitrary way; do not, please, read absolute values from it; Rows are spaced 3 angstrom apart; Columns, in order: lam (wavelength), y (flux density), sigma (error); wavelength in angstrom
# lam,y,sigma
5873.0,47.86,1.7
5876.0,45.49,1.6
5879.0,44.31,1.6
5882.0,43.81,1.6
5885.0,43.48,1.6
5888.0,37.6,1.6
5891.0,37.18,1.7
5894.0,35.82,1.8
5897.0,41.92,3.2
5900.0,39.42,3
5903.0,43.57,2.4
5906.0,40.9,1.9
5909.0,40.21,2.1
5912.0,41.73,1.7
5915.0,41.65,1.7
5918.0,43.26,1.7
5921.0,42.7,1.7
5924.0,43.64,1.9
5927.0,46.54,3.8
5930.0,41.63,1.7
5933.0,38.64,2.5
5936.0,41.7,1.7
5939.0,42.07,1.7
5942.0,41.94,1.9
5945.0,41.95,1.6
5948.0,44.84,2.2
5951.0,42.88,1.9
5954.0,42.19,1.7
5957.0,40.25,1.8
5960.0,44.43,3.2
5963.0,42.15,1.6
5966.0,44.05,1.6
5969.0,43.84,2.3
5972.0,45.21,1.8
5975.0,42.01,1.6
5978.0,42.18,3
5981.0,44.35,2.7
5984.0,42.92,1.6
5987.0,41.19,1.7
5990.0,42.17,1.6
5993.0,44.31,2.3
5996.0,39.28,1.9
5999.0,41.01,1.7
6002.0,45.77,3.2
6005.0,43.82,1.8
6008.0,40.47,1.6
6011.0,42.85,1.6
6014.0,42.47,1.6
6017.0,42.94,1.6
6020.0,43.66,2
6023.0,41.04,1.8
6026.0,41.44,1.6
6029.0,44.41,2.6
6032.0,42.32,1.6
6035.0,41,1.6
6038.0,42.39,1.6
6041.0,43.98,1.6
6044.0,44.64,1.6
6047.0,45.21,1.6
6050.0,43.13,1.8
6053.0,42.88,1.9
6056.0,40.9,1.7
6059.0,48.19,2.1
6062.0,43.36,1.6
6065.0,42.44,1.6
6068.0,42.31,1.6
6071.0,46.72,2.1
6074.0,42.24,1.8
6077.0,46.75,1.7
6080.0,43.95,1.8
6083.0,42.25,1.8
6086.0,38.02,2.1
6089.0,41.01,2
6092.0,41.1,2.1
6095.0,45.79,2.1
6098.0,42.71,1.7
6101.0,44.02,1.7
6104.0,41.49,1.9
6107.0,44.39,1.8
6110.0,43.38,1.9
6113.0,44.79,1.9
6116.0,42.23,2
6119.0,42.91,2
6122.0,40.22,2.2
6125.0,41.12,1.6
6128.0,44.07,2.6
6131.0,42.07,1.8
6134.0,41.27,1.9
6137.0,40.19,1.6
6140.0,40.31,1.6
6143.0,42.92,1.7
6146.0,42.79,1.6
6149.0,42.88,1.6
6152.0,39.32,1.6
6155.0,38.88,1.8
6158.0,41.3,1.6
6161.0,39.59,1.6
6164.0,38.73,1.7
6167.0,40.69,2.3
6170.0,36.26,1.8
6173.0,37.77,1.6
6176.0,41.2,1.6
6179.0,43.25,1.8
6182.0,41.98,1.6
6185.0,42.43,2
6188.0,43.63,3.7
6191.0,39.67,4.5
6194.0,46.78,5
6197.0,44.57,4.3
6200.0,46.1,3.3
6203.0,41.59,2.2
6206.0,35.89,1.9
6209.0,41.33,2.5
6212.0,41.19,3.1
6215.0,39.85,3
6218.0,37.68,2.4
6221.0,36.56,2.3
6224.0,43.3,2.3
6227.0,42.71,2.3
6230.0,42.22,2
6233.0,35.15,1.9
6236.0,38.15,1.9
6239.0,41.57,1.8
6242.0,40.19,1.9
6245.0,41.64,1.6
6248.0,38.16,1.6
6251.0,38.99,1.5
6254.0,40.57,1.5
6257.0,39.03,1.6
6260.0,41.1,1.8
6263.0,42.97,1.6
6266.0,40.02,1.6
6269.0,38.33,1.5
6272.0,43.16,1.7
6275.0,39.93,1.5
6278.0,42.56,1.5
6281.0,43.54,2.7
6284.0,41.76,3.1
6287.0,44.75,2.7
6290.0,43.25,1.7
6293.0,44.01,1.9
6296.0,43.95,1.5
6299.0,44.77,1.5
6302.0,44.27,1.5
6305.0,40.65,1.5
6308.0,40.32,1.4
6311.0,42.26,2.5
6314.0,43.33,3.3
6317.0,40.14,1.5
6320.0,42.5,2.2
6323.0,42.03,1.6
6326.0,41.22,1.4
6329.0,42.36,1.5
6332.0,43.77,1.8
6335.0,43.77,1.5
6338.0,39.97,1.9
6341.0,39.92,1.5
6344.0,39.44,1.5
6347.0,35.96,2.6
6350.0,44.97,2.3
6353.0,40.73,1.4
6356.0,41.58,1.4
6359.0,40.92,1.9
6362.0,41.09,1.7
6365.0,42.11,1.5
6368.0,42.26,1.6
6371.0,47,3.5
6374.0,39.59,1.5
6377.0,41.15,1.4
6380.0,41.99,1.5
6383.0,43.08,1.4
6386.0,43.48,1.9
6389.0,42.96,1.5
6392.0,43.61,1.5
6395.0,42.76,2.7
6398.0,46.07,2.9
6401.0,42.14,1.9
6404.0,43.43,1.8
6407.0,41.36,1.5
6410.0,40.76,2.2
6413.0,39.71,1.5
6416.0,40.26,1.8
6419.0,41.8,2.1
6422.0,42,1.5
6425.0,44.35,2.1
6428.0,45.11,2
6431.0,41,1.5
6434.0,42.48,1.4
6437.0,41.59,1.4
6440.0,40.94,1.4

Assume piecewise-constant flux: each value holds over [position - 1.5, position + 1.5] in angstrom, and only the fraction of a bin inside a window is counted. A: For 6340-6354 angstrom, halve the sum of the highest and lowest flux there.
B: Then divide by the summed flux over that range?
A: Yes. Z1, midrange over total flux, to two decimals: 0.20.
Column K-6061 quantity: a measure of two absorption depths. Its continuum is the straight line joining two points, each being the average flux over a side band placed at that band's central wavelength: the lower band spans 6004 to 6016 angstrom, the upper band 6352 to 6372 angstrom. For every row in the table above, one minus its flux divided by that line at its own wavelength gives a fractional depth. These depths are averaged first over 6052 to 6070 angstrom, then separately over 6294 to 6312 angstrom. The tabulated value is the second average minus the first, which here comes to 0.01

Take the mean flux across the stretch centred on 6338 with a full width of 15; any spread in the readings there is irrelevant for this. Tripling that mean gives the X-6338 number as 124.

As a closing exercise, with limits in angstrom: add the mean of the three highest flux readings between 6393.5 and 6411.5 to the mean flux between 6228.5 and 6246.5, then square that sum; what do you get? 7040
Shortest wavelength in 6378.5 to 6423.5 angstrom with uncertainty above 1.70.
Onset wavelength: 6386.0 angstrom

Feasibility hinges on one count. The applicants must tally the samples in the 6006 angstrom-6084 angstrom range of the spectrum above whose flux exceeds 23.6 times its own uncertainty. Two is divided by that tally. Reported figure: 0.111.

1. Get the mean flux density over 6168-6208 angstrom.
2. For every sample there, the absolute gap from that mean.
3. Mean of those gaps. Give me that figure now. 2.67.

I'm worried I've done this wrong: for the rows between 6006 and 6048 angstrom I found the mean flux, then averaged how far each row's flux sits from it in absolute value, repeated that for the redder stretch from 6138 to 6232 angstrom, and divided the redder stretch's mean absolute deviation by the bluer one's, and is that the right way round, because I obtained 1.79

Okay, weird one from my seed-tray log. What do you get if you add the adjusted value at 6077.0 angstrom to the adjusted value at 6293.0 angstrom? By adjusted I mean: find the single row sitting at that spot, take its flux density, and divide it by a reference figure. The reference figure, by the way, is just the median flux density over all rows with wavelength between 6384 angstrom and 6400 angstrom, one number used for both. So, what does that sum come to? 2.09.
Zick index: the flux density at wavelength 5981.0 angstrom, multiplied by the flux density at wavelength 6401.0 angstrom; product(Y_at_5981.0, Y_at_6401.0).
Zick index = 1869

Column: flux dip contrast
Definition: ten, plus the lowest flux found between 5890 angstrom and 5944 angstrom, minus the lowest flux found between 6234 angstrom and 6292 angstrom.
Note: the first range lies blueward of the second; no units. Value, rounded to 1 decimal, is 7.7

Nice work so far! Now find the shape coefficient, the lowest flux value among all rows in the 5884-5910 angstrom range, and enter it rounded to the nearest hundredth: 35.82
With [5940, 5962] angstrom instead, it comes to 40.25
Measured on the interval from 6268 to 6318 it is 38.33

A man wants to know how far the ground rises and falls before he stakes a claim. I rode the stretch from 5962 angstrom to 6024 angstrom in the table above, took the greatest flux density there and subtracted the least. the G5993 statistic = 6.5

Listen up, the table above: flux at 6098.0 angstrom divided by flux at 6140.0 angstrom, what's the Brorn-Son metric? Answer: 1.06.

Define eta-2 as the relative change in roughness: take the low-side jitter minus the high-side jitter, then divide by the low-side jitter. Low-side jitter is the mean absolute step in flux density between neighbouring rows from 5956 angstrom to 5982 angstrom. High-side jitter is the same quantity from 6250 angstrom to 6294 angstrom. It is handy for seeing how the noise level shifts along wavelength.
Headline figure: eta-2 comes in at -0.1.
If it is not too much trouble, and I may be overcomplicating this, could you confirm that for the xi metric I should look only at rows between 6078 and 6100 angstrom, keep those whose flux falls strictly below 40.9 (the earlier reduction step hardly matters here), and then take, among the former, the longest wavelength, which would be 6086.0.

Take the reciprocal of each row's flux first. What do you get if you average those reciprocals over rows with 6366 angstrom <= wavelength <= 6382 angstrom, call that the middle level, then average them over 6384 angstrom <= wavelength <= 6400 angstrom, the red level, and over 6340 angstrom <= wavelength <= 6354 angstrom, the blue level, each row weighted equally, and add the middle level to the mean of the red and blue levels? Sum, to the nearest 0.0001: 0.0476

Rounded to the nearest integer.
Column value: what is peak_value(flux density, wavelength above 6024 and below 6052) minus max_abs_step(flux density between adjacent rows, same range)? 42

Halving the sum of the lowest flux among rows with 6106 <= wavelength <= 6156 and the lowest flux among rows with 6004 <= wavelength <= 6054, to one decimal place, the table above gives 39.7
